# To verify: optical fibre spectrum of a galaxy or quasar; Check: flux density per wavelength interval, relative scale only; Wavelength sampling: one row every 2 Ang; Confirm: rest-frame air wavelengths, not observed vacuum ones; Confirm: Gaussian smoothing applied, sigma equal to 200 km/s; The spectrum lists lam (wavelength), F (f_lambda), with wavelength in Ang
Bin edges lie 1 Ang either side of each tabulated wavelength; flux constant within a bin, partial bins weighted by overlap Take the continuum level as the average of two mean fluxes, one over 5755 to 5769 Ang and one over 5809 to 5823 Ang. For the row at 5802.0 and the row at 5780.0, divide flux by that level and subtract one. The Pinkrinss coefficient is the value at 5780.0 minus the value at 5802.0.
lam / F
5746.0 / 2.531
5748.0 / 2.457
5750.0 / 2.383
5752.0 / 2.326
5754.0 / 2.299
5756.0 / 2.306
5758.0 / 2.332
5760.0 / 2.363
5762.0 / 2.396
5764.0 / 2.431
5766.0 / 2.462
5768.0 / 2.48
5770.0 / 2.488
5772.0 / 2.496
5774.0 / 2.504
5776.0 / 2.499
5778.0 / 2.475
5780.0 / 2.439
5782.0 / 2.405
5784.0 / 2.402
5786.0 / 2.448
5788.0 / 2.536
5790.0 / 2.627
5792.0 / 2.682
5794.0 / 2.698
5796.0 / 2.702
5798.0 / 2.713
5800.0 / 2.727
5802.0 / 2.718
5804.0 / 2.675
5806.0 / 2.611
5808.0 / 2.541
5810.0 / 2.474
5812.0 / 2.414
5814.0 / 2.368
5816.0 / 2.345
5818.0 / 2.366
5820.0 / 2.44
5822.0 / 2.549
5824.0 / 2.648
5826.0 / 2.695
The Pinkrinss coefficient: -0.12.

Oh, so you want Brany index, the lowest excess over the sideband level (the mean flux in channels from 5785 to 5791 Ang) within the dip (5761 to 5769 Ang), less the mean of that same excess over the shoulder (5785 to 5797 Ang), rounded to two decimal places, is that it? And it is -0.22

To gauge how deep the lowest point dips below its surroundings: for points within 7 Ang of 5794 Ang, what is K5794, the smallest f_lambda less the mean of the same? -0.13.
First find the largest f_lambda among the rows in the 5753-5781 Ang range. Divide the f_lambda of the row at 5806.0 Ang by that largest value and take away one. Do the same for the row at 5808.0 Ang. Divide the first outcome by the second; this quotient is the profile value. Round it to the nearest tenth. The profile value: 2.9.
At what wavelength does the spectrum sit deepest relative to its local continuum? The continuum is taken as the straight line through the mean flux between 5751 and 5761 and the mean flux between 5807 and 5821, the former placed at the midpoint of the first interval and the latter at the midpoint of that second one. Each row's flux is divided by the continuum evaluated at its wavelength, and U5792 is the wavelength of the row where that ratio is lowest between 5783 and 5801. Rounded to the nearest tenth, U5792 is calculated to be 5784.0 Ang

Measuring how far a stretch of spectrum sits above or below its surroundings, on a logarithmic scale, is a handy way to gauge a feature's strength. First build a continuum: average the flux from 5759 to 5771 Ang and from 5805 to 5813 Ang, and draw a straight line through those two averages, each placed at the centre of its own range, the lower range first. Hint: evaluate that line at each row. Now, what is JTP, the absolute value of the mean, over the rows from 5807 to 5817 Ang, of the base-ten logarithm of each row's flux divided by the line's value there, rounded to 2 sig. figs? 0.015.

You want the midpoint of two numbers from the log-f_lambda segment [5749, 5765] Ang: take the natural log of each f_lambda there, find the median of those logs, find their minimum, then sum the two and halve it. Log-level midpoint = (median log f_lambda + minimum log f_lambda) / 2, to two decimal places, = 0.84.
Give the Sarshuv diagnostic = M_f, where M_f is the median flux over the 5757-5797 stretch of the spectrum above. 2.48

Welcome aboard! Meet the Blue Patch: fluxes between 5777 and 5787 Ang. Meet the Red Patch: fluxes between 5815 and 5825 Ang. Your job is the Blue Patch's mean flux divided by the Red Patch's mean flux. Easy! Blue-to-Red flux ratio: 0.99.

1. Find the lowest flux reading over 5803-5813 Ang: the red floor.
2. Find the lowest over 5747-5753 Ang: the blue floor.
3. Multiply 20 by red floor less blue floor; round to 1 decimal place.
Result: 1.8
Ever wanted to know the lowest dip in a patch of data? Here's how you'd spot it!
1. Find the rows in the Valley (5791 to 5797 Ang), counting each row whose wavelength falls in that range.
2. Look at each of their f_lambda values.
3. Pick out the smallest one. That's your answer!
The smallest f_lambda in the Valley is 2.682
